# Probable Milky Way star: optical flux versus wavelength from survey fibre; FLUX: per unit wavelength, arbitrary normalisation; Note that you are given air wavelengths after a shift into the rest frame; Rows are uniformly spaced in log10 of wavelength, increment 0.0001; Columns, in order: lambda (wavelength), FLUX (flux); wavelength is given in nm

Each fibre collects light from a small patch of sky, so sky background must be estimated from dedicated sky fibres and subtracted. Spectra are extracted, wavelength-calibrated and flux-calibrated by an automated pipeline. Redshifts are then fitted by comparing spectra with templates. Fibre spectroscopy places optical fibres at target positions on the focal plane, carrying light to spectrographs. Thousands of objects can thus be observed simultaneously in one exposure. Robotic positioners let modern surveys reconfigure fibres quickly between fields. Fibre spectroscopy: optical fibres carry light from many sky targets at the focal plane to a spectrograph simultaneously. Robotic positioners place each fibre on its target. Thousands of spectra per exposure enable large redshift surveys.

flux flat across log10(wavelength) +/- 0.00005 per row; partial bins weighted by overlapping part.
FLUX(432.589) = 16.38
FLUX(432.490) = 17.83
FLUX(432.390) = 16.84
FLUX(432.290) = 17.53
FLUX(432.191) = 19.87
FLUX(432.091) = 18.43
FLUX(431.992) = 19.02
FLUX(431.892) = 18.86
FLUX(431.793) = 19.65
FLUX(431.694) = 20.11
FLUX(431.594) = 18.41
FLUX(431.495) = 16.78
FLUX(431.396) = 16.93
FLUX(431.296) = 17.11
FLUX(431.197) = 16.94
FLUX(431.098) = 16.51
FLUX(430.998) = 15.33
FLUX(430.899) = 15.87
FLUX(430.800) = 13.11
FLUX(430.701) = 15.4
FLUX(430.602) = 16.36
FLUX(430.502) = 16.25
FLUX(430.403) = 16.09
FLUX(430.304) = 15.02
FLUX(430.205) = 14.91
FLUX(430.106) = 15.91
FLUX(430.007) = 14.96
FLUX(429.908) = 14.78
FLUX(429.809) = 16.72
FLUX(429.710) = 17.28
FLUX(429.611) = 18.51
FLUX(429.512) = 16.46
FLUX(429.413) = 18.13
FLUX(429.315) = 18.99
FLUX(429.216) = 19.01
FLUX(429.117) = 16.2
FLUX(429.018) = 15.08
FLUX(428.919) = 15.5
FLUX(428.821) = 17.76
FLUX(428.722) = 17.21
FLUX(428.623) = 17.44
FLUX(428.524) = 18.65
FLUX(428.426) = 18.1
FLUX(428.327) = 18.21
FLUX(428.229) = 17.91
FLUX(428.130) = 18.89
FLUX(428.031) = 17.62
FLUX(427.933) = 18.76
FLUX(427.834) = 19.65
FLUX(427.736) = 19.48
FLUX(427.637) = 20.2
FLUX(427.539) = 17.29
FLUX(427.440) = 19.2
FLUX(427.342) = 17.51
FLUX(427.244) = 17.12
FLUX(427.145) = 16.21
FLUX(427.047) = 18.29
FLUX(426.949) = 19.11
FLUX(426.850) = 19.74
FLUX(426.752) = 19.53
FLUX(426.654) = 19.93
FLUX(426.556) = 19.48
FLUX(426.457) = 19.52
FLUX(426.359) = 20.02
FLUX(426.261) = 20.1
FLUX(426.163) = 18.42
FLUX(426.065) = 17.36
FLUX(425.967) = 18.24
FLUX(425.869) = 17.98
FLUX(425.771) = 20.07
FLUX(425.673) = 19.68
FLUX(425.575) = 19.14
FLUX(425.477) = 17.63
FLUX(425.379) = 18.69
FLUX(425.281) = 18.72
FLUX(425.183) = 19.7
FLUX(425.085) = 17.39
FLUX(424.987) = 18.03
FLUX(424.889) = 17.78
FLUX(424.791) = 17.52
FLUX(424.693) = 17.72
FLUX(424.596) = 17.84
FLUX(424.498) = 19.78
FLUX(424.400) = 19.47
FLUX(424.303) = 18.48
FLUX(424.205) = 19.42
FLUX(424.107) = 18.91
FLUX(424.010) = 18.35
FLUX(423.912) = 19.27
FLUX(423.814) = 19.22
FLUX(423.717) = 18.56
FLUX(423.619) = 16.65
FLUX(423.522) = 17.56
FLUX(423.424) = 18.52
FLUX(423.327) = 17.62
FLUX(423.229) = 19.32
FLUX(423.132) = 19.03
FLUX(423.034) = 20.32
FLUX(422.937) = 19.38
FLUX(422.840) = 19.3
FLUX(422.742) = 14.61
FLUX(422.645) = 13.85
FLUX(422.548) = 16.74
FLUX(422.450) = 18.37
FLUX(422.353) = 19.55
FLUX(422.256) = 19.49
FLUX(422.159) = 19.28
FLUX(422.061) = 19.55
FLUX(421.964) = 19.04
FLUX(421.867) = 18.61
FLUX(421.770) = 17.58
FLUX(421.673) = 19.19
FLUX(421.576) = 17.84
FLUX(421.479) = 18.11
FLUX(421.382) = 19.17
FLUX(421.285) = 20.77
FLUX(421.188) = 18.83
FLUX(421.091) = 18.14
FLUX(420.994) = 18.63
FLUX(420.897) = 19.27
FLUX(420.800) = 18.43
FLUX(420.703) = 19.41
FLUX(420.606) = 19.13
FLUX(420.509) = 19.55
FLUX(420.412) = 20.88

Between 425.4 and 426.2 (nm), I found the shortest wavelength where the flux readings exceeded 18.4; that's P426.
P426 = 425.575 nm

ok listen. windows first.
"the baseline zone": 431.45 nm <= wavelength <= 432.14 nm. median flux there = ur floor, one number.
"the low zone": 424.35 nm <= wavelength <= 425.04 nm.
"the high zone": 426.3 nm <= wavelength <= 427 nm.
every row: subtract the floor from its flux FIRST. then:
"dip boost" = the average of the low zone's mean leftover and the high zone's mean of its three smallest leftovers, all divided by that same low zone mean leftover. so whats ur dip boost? 0.0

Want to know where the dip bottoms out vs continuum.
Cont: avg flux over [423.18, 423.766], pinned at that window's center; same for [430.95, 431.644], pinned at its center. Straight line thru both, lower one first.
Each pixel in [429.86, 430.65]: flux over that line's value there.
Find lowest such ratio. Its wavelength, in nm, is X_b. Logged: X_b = 429.908 nm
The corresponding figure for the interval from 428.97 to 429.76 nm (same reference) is 429.018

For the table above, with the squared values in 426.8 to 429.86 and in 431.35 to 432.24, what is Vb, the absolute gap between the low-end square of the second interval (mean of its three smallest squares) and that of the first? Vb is 59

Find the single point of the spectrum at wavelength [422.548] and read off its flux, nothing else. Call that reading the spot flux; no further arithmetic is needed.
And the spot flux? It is 16.74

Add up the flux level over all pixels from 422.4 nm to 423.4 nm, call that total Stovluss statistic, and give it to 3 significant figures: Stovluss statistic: 179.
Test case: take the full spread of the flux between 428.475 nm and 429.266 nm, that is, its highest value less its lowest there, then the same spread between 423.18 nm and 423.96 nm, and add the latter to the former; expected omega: 6.6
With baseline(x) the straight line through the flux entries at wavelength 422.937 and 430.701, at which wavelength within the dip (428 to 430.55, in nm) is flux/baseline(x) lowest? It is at 429.018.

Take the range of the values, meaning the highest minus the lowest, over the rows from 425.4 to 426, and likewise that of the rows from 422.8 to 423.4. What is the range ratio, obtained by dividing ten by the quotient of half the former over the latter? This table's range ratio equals 22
